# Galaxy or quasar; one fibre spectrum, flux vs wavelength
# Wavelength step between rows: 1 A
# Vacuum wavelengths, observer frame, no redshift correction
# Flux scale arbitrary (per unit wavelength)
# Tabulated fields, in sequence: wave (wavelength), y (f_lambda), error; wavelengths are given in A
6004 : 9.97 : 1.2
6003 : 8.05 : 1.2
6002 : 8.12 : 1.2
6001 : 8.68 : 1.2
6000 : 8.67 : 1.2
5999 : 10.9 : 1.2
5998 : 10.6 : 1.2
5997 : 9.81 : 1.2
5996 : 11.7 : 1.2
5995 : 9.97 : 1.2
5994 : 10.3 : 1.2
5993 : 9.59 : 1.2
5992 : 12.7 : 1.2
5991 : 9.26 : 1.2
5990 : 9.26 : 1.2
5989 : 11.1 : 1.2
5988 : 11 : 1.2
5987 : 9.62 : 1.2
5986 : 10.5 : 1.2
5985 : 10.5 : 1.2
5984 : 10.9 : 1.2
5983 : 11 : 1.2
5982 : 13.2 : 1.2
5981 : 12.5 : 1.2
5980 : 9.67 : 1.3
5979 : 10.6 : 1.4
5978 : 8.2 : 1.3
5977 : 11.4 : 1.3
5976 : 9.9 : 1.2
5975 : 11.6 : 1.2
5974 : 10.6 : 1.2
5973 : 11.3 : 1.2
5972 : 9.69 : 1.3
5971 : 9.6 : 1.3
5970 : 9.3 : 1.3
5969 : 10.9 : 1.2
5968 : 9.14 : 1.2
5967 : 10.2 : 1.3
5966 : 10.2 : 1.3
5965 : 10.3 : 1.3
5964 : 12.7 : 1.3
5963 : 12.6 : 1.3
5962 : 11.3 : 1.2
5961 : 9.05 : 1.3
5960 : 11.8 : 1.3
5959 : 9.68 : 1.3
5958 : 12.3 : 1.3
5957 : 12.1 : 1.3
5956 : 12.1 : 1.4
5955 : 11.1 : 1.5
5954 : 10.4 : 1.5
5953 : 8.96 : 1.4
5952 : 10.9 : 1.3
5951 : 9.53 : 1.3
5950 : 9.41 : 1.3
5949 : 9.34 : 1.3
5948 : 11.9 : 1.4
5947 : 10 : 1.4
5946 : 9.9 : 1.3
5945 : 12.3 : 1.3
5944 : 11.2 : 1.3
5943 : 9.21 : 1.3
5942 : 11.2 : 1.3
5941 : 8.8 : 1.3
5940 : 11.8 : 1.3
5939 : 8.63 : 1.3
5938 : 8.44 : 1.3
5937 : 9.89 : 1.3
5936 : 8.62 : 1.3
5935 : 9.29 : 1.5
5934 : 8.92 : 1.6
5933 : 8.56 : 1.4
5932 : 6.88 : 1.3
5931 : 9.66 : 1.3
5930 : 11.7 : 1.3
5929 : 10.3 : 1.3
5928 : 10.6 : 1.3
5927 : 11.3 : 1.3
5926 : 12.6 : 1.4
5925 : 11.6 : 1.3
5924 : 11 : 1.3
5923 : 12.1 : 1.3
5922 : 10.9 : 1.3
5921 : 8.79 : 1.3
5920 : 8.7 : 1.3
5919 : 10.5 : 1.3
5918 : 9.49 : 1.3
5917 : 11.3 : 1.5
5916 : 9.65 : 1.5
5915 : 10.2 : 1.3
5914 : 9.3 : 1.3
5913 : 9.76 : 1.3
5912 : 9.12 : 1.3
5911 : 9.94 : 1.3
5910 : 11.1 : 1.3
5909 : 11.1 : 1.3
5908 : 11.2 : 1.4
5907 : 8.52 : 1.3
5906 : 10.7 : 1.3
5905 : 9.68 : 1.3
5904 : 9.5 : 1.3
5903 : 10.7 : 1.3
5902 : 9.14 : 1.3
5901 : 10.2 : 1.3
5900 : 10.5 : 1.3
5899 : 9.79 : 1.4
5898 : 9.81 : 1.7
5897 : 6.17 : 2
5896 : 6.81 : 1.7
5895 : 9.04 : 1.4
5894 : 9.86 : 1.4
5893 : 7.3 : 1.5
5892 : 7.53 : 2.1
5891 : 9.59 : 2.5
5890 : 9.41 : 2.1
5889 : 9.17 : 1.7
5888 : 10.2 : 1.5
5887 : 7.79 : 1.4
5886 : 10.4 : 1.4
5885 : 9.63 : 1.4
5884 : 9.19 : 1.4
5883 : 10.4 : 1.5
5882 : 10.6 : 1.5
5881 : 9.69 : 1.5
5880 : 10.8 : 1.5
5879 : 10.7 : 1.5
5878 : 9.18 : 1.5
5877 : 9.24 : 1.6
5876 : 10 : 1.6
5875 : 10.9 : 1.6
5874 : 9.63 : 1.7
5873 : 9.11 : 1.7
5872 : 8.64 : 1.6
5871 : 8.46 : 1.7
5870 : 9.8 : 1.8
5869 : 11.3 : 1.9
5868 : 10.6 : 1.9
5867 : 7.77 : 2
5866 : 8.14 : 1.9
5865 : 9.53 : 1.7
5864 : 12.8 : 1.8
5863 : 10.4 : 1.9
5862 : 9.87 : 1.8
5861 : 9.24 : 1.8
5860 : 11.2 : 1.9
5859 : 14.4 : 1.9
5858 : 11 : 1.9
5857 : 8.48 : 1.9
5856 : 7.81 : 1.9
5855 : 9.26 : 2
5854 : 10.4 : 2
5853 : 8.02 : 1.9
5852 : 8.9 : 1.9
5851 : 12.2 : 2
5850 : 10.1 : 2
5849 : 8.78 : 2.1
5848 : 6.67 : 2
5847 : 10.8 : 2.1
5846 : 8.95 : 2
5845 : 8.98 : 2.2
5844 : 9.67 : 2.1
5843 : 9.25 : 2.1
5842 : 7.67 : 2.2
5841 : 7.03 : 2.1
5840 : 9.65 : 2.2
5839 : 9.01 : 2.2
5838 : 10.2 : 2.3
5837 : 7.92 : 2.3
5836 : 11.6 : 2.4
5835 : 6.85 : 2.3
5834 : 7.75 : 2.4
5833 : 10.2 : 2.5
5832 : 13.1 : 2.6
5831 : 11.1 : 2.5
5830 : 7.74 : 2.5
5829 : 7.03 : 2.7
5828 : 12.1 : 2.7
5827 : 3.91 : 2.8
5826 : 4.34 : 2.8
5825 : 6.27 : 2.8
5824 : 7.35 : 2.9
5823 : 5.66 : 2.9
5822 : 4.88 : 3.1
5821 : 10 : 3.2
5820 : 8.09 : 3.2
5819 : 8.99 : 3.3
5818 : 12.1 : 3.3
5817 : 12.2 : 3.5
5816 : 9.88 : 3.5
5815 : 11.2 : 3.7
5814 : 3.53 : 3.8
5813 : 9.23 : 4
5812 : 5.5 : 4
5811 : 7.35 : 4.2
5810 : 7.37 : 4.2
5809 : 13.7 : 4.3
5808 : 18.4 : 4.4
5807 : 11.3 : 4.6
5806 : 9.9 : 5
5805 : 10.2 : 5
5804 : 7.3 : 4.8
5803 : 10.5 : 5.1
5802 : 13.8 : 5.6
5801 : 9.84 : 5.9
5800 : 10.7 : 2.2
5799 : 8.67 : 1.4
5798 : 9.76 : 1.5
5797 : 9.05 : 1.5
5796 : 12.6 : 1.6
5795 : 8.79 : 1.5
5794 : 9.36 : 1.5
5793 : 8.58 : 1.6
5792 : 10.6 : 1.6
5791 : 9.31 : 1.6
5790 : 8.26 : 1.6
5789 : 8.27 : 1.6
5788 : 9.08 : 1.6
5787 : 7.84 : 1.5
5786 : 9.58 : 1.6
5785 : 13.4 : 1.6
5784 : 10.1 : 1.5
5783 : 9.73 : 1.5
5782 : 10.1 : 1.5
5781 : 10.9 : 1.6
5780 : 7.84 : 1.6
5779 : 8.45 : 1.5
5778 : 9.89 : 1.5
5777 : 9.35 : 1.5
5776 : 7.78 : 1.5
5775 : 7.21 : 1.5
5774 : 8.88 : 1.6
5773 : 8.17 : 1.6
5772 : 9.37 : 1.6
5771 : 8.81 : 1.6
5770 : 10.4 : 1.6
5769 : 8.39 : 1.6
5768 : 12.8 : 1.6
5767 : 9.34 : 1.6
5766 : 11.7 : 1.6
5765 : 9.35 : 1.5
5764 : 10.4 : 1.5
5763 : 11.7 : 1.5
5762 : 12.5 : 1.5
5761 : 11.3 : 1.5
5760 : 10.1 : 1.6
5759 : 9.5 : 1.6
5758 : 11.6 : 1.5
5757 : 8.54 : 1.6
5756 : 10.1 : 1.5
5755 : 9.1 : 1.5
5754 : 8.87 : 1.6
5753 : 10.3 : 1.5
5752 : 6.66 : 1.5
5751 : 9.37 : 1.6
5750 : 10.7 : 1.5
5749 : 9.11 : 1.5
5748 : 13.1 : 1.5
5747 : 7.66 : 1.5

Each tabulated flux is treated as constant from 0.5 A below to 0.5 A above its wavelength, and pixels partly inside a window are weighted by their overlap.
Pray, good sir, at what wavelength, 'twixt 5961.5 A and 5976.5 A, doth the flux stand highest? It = 5964 A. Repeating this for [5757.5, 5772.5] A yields 5768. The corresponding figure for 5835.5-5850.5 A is 5836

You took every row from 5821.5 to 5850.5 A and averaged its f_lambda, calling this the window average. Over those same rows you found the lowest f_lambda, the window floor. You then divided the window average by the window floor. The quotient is 2.16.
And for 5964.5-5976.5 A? 1.12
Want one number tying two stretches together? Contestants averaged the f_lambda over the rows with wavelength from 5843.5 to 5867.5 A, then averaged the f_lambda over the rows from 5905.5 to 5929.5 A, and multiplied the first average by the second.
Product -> 101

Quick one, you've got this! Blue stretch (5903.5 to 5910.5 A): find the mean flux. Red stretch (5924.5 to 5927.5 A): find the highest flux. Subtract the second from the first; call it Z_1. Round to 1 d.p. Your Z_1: -2.3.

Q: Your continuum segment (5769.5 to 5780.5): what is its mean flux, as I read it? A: 8.74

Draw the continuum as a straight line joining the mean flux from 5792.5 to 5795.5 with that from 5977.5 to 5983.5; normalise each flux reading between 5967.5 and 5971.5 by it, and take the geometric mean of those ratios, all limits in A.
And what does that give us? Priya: 0.90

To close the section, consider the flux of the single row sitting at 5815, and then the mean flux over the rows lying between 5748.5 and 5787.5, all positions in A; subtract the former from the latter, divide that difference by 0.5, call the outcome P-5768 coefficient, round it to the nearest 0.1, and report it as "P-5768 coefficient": -3.0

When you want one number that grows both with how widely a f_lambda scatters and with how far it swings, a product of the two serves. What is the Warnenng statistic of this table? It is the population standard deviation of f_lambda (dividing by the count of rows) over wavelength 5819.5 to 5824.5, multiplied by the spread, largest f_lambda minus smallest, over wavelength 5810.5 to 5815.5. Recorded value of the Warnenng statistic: 13.9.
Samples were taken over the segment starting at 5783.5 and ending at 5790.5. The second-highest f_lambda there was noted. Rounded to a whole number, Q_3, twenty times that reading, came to 202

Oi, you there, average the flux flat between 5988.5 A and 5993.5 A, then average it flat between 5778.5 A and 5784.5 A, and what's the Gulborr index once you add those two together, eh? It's 19.9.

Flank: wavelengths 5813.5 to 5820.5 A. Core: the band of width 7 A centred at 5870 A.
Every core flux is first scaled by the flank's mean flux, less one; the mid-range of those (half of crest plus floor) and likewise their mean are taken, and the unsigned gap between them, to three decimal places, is 0.016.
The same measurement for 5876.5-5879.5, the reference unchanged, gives 0.025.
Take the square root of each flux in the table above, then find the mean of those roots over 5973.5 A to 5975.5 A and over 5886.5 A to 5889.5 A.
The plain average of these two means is 3.17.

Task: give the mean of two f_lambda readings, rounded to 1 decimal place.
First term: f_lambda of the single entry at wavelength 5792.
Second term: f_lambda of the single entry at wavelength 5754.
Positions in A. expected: 9.7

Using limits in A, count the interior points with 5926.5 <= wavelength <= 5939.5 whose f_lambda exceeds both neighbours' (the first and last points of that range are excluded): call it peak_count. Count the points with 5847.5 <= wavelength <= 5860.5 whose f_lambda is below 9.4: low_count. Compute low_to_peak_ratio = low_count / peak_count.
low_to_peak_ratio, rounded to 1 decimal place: 2.3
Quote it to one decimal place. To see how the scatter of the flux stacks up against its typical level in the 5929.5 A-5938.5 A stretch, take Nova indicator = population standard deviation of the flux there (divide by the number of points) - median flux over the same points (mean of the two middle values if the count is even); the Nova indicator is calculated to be -7.7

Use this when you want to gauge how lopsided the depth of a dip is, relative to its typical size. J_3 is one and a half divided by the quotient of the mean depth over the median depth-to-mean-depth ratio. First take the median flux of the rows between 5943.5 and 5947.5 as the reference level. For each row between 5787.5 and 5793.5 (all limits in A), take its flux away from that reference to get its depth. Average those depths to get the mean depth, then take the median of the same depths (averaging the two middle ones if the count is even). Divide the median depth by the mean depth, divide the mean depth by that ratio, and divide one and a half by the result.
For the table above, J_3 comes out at 1.1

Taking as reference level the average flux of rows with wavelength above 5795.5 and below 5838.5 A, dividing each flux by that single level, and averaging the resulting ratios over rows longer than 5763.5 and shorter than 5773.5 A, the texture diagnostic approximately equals 1.06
